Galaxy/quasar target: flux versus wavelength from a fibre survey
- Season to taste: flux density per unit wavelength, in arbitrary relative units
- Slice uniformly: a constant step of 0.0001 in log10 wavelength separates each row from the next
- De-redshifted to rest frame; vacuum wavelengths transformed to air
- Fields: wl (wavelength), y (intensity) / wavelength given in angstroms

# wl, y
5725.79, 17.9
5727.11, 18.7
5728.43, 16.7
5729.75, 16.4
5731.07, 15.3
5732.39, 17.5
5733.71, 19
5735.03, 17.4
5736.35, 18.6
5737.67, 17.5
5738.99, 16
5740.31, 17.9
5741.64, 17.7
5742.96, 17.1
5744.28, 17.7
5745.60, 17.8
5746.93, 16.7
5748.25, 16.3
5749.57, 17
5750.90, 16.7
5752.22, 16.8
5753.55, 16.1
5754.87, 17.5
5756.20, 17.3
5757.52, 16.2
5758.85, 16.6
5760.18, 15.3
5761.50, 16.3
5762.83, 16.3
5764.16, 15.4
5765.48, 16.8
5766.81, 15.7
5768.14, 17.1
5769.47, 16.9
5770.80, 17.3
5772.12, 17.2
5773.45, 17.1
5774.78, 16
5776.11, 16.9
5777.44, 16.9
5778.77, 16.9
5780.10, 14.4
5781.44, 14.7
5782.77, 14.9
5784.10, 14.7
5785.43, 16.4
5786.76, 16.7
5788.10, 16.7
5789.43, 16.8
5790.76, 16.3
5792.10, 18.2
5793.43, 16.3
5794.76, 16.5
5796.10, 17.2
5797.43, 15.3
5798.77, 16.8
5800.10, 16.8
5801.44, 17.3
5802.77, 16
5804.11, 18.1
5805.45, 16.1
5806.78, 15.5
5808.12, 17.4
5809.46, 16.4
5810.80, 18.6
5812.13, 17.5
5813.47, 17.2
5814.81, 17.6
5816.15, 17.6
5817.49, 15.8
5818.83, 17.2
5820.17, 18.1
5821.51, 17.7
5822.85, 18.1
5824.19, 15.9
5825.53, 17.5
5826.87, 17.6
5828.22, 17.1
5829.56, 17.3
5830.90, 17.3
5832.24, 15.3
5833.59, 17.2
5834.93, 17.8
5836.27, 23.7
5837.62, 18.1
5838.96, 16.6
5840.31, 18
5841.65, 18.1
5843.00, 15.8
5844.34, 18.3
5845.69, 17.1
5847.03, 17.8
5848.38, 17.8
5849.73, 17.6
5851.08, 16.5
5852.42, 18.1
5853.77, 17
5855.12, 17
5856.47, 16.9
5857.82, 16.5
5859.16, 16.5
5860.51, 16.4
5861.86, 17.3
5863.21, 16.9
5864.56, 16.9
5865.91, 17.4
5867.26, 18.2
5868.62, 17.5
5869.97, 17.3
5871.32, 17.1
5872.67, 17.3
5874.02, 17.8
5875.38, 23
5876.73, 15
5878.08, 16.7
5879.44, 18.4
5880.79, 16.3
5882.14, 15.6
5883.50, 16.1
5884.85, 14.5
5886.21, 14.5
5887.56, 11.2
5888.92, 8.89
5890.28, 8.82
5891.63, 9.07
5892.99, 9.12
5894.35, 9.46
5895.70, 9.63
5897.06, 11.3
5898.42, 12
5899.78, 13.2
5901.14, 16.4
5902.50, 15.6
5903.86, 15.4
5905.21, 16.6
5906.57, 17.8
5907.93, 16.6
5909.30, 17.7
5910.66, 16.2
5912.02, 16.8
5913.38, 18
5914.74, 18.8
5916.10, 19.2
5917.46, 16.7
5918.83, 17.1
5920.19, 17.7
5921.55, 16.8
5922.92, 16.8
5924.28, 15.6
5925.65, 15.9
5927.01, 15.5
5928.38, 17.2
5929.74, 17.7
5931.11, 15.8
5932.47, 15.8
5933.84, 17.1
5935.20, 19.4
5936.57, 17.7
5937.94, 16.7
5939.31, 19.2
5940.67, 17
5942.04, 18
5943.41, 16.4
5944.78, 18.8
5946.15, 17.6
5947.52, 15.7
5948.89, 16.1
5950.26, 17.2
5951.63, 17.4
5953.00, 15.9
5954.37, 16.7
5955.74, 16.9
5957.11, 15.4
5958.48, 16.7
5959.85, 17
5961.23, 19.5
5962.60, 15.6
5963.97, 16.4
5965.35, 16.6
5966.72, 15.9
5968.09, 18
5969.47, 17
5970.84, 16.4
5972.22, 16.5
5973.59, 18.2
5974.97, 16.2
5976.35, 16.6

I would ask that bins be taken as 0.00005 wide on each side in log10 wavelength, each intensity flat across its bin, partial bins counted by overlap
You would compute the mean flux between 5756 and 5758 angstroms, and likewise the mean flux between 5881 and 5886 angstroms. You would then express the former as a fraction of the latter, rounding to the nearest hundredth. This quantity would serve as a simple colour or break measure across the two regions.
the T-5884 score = 1.09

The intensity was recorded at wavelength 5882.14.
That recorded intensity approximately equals 15.6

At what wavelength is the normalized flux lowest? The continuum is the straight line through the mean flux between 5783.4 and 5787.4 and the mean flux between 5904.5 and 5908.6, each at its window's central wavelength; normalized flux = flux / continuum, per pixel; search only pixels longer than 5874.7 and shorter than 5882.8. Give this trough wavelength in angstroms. 5876.73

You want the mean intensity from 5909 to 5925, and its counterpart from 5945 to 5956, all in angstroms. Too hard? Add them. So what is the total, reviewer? 34.0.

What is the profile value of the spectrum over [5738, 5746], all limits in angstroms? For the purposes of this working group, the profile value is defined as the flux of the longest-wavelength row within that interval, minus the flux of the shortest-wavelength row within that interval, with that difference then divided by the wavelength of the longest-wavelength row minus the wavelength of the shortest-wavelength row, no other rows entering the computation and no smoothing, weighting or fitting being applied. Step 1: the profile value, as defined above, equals 0.27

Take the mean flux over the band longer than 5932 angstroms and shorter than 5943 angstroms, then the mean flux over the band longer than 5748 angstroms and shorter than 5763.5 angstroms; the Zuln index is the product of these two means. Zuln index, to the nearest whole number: 291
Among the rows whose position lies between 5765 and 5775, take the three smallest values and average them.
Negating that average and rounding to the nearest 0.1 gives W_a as -16.2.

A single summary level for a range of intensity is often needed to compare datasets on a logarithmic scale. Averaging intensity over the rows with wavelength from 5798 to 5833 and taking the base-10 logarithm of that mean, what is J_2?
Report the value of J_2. 1.232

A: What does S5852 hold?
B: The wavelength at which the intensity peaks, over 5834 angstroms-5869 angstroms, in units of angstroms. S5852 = 5836.27 angstroms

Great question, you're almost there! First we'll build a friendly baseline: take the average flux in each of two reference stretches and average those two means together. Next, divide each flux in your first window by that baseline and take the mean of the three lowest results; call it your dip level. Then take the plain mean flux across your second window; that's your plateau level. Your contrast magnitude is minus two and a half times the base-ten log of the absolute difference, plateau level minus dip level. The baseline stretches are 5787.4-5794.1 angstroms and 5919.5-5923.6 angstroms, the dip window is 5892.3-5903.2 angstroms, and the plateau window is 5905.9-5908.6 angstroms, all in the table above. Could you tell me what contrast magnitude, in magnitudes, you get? -3.05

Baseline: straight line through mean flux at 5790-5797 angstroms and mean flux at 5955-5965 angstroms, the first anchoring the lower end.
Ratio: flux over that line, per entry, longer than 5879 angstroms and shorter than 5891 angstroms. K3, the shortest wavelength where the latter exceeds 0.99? 5879.44 angstroms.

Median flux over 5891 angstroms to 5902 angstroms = 10.5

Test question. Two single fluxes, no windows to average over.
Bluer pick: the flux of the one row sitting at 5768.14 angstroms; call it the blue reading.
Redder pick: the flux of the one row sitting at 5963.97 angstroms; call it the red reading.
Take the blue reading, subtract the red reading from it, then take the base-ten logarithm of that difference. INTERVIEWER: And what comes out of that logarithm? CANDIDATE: -0.15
